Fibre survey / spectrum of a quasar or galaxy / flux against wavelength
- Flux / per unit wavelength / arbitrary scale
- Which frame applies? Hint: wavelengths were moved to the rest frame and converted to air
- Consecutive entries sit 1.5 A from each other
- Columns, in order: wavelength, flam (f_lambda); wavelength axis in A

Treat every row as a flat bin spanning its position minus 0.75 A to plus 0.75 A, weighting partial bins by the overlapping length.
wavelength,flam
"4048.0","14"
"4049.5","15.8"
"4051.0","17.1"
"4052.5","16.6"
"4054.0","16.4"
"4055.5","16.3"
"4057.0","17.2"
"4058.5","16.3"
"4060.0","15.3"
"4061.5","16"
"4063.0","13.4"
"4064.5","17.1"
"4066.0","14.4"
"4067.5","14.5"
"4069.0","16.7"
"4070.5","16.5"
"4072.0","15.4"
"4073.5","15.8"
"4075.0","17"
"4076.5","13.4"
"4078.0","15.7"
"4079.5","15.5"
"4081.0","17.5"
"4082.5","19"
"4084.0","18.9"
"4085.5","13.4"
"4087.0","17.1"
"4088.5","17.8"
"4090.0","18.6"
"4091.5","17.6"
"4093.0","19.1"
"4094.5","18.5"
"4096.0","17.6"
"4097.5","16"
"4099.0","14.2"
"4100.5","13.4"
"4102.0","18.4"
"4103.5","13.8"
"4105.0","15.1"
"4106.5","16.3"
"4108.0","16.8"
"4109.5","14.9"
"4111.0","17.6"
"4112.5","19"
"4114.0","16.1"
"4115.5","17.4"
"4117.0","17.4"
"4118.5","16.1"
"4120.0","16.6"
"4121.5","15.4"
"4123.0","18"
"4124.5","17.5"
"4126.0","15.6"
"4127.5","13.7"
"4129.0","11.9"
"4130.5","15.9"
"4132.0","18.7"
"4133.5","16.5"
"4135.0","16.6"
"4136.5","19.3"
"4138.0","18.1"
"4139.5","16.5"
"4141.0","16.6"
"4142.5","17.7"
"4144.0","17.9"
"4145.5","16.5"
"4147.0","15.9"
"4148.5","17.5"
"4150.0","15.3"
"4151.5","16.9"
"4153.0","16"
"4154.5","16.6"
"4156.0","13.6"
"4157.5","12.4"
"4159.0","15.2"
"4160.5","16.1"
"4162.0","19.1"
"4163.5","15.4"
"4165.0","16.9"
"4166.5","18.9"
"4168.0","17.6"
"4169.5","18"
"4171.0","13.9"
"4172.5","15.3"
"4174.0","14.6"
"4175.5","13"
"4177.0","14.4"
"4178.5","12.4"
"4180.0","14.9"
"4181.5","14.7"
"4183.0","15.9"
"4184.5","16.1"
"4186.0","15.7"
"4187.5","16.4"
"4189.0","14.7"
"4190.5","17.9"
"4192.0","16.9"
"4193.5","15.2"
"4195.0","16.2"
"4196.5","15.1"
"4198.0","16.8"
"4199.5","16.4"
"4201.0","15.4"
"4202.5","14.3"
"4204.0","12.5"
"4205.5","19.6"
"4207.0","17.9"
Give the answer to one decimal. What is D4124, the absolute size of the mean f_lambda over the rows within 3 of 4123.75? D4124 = 16.6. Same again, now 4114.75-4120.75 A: 16.9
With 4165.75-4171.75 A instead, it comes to 17.1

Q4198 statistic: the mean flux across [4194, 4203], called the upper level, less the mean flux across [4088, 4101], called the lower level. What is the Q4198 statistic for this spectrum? -1.3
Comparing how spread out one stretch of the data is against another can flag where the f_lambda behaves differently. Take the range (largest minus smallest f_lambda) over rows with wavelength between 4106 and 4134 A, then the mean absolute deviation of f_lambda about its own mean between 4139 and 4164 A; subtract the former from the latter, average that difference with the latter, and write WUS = -2.4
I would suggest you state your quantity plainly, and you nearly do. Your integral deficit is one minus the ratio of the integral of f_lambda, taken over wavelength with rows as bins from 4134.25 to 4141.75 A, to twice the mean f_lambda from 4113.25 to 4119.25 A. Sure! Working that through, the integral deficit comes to -2.9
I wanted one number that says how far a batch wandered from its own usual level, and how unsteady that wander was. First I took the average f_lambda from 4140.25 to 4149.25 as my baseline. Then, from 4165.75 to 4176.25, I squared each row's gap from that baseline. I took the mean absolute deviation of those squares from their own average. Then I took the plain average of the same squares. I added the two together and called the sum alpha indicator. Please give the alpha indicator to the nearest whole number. 10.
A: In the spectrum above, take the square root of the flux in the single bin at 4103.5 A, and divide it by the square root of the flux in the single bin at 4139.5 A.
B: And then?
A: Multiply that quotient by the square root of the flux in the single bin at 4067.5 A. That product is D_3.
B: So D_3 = 3.48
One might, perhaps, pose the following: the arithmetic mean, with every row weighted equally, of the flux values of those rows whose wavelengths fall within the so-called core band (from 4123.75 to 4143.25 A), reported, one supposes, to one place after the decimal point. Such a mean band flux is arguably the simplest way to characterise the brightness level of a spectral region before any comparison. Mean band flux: 16.5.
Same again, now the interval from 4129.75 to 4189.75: 16.1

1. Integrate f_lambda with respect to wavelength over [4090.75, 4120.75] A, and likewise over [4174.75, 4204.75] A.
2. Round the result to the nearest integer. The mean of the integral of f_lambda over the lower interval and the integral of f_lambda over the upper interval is 478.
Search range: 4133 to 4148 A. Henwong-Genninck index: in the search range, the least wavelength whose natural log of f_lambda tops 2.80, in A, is 4133.5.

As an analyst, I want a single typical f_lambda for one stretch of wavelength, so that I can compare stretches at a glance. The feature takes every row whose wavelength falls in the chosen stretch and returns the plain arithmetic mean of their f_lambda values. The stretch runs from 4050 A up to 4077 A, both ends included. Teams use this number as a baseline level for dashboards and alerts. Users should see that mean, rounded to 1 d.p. 15.9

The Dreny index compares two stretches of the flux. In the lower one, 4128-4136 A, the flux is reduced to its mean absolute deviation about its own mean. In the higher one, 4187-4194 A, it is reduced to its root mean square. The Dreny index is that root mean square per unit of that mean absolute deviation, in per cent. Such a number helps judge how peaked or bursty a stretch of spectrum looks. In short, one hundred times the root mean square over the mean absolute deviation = 1006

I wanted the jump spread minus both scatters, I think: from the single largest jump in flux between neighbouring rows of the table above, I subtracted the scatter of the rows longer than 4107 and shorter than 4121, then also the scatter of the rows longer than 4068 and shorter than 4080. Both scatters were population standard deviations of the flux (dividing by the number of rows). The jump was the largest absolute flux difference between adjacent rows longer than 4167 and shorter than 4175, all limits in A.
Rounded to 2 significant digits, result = 2.0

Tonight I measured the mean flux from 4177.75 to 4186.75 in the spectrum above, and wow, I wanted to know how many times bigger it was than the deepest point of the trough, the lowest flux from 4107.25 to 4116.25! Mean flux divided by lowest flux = 1.00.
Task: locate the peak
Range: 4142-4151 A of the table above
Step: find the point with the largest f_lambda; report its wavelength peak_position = 4144.0 A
